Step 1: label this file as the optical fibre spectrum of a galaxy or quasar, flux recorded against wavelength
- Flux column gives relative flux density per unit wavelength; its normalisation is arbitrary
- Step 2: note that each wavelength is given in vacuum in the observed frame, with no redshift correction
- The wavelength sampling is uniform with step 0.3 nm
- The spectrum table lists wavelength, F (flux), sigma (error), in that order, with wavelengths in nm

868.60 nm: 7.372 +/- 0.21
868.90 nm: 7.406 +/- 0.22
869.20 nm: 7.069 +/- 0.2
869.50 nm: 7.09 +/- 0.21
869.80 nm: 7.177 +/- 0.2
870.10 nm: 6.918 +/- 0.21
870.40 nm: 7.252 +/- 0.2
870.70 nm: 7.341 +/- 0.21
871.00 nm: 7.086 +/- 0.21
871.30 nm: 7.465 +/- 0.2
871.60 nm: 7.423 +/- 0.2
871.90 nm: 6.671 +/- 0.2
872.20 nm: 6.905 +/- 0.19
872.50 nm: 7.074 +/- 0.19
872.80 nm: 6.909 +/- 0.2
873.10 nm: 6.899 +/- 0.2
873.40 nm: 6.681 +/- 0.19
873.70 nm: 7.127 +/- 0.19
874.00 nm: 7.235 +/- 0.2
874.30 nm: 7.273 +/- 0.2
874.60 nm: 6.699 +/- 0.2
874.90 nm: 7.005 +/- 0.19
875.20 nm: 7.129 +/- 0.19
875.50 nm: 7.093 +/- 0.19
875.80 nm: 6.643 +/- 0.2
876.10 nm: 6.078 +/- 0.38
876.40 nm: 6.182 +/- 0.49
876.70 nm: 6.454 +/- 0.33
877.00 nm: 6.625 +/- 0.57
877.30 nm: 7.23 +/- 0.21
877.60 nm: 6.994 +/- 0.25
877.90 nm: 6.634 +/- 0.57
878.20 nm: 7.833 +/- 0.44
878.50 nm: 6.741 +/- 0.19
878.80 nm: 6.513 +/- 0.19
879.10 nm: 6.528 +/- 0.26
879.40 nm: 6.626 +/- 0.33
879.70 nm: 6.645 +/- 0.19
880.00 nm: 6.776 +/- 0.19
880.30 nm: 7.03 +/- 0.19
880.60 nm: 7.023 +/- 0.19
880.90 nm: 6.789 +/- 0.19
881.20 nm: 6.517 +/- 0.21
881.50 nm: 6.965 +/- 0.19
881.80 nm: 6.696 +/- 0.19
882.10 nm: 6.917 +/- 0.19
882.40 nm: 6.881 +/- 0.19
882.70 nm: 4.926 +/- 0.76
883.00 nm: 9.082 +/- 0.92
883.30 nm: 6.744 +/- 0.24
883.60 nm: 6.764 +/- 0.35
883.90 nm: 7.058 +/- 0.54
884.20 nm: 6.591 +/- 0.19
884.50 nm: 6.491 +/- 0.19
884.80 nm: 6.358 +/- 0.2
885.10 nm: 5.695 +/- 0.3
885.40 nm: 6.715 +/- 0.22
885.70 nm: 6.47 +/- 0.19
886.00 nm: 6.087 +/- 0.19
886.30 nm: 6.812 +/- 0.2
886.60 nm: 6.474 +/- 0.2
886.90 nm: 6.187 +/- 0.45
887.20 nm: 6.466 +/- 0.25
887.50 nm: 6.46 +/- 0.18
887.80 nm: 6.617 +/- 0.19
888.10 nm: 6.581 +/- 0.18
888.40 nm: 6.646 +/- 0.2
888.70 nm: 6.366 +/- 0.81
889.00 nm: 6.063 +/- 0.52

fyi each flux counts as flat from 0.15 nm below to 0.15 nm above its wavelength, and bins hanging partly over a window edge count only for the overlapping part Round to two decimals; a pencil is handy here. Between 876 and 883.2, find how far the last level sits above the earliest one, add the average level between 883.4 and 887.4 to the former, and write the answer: 9.48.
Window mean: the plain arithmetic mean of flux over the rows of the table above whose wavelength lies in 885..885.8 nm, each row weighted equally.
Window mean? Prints 6.3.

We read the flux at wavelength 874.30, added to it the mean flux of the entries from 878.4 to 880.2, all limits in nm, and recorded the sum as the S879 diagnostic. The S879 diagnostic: 13.9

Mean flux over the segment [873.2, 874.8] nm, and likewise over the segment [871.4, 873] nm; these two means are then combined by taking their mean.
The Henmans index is 7.00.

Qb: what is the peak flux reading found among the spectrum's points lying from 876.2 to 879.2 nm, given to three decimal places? 7.833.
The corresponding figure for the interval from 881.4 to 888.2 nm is 9.082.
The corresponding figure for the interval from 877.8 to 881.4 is 7.833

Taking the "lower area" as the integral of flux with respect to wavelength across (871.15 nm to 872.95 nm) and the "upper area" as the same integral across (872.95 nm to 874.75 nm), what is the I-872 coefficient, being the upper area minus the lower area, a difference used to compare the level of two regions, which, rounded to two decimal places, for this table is -0.16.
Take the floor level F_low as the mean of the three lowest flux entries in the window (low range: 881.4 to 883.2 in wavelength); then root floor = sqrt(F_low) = 2.48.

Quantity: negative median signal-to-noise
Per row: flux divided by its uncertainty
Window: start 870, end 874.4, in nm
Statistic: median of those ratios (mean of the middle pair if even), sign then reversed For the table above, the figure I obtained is -36.2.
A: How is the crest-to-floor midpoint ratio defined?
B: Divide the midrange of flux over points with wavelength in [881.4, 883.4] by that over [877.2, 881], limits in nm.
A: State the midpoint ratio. 0.98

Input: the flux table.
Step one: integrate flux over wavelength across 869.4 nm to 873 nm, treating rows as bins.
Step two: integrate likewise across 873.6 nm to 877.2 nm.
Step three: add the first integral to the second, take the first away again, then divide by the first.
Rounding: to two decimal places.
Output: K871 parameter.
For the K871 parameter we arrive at 0.96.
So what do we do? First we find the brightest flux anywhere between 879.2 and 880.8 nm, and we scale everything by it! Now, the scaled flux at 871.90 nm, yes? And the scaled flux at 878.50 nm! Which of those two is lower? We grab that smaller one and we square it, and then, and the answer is 0.90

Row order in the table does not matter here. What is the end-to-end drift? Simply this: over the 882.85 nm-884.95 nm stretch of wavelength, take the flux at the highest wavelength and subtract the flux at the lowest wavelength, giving -2.7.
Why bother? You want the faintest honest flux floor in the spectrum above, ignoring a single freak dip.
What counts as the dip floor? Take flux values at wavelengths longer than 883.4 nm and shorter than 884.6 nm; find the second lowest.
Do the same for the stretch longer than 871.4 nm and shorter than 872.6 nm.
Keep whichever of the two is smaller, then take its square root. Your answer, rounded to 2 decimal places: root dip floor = 2.57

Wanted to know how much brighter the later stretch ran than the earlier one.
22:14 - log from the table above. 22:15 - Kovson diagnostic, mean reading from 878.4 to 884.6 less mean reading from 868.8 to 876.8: -0.20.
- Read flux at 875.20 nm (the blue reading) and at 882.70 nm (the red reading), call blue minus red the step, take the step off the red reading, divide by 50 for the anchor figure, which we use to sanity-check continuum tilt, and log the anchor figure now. 0.054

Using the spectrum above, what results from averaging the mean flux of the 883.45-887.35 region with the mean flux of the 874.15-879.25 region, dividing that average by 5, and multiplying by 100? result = 133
